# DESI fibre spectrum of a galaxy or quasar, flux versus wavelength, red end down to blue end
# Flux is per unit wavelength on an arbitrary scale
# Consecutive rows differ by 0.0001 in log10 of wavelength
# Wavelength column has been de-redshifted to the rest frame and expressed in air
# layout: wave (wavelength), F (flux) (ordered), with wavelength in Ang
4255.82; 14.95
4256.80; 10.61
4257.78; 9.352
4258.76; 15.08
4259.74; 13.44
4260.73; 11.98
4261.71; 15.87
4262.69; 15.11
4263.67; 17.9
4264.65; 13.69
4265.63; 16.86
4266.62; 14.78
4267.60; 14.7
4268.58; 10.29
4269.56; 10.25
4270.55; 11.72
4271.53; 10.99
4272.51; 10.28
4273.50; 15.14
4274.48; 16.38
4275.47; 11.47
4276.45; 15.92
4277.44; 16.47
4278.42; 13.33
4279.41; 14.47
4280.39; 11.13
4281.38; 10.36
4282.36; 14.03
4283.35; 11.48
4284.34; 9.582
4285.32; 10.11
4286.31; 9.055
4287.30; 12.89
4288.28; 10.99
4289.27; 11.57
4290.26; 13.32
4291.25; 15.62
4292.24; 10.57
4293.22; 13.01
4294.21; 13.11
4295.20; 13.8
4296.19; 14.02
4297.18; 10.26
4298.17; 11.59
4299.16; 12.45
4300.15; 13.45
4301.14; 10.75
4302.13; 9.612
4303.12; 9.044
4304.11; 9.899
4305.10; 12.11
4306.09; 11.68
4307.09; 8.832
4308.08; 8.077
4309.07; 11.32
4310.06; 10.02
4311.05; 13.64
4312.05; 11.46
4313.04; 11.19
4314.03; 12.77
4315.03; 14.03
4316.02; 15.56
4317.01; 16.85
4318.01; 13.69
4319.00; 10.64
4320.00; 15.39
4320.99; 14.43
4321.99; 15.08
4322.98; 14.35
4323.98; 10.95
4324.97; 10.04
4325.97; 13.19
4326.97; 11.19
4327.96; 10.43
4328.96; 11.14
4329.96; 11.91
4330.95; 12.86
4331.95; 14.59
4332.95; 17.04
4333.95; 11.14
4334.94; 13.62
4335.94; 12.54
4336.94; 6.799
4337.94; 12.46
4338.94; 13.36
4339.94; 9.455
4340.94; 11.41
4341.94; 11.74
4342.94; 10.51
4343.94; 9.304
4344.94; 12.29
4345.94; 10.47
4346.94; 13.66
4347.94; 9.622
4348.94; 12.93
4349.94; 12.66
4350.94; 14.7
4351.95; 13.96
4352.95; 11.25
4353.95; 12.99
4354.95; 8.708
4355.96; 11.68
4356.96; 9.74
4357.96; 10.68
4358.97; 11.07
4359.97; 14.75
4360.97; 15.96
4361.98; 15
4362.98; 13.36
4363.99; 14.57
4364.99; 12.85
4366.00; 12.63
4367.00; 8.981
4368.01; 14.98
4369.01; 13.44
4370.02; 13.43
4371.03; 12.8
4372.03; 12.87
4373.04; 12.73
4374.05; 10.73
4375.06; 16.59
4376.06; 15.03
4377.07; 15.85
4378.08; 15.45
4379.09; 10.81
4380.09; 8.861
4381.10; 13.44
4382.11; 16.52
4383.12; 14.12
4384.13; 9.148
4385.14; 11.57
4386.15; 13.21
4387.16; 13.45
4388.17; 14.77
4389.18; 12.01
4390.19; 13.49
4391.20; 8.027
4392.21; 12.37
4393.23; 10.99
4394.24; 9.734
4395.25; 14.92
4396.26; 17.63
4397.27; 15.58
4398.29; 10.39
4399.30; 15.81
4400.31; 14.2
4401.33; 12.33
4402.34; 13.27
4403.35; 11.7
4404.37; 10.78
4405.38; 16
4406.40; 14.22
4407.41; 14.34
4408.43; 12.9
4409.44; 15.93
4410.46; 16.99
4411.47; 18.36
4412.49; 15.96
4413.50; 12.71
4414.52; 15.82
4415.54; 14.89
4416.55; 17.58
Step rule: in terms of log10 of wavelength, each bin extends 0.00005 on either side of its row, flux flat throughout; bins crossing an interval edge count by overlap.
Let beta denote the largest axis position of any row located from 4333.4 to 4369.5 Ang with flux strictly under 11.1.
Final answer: 4367.00 Ang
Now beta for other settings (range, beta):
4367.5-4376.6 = 4374.05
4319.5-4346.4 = 4345.94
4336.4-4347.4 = 4345.94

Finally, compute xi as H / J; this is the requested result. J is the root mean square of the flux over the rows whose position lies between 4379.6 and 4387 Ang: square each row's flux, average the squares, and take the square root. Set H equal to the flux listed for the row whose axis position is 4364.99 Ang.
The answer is 1.01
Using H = 12.85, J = 12.7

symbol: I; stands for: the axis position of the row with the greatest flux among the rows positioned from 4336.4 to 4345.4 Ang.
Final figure 4338.94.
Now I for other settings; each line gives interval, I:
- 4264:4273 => 4265.63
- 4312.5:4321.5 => 4317.01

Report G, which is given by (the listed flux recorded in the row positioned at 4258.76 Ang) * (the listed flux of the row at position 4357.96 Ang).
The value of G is 161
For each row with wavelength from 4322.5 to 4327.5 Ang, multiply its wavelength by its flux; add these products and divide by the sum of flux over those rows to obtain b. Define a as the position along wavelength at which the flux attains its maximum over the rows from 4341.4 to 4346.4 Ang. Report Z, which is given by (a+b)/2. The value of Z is 4334.9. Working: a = 4344.94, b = 4324.9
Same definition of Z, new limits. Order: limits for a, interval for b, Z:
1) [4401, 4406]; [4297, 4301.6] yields 4352.3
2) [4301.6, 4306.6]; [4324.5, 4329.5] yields 4316.0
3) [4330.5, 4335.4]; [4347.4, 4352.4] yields 4341.5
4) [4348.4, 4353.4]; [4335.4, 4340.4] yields 4344.4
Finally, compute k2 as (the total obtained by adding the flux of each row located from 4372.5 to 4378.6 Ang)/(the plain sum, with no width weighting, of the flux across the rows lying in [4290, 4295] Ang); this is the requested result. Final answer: 1.3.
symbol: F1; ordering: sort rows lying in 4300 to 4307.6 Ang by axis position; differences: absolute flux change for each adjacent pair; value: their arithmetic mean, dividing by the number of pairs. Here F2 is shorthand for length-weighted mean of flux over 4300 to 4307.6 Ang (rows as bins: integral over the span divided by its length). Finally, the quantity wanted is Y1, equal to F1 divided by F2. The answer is 0.146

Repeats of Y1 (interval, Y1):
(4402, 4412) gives 0.127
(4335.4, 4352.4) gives 0.211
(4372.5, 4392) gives 0.204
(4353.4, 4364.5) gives 0.153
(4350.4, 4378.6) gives 0.139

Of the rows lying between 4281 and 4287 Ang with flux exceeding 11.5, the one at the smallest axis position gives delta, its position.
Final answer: 4282.36 Ang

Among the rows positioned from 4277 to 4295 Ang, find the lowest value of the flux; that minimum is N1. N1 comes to 9.055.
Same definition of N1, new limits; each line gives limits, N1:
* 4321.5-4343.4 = 6.799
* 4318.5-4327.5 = 10.04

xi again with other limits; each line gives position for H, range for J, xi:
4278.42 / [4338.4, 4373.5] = 1.07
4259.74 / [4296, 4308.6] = 1.22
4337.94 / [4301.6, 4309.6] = 1.23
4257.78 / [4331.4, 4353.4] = 0.76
